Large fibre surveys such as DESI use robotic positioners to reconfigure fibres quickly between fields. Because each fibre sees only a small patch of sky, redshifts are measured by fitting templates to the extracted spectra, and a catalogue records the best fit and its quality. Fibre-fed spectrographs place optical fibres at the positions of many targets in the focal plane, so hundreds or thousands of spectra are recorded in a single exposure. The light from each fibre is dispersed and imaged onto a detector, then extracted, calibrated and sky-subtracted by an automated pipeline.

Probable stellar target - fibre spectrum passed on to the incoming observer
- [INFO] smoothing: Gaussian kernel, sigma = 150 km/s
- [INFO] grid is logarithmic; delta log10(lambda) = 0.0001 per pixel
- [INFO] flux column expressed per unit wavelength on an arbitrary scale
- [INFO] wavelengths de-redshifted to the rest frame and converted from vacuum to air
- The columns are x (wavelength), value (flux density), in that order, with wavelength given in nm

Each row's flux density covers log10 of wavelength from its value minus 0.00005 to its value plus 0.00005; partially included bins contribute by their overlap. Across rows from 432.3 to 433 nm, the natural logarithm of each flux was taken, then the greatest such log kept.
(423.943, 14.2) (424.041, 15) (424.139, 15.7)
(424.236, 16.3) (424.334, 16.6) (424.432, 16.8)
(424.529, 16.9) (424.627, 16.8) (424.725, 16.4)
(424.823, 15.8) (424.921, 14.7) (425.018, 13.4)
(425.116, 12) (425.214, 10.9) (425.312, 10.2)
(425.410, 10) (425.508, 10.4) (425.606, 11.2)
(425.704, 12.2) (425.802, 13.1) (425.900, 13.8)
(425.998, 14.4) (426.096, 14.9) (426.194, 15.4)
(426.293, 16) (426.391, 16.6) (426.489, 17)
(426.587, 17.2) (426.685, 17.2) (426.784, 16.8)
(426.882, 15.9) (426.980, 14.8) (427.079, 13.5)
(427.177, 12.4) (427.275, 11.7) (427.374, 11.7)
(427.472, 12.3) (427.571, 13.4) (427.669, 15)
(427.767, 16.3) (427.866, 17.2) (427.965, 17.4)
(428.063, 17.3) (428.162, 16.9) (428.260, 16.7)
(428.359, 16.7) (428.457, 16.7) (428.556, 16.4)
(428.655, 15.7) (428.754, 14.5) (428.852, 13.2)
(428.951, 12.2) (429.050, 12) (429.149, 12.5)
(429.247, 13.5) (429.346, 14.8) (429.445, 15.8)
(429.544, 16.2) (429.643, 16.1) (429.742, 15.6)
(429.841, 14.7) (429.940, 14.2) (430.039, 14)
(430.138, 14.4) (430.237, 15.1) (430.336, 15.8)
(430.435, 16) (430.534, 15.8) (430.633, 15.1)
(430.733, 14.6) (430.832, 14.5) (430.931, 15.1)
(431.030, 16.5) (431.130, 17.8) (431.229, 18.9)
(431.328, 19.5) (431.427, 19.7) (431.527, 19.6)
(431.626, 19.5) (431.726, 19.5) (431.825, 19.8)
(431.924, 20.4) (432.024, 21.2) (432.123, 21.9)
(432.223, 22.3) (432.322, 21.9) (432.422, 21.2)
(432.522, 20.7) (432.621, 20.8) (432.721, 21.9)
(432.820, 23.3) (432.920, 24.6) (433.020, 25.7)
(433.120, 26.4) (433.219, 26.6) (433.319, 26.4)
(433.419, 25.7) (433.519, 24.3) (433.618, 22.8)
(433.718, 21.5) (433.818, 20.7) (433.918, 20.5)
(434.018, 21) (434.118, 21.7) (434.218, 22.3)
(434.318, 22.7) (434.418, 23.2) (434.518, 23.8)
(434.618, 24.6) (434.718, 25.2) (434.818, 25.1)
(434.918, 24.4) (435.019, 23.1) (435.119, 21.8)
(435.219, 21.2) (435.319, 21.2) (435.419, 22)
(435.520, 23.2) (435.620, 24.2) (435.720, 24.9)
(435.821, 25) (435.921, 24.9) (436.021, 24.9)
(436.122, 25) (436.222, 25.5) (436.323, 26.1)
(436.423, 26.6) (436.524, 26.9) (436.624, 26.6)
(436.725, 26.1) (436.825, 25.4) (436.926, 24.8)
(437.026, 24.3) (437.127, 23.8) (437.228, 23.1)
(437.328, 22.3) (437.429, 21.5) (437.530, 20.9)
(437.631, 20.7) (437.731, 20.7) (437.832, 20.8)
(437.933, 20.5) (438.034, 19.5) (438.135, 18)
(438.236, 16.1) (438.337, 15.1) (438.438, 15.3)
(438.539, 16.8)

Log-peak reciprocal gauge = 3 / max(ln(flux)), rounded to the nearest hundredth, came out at 0.94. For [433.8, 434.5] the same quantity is 0.95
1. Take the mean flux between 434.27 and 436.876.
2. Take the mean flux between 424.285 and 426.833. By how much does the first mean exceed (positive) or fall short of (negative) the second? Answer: 10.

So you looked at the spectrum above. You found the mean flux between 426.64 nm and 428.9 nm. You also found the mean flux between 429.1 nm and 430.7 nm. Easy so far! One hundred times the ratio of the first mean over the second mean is 102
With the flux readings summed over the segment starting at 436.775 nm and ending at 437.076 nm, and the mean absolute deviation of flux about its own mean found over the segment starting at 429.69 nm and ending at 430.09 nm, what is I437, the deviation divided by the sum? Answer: 0.007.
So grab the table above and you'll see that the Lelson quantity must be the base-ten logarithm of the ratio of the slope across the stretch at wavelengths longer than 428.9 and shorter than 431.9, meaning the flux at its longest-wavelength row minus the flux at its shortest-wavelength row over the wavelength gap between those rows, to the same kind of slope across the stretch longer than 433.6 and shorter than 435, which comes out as 0.33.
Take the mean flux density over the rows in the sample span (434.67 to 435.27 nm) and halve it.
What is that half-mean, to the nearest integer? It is 12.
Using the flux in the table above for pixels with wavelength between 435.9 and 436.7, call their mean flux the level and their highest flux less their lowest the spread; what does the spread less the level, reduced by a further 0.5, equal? -24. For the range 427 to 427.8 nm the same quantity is -9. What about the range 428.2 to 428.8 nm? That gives -14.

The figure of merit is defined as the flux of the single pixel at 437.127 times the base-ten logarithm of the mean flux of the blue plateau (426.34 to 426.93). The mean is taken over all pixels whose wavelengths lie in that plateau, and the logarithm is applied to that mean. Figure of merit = 29.2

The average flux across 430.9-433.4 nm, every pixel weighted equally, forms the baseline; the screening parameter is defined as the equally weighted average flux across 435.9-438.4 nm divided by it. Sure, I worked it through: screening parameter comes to 1.1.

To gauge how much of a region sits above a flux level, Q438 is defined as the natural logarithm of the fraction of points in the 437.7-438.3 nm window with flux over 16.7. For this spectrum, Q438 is -0.18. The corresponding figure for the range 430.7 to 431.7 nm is -0.51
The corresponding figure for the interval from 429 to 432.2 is -1.07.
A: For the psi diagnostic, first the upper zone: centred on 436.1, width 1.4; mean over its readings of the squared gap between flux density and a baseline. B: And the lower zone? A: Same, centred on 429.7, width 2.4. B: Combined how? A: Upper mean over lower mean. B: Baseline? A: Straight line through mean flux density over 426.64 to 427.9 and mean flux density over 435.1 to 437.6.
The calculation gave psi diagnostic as 0.4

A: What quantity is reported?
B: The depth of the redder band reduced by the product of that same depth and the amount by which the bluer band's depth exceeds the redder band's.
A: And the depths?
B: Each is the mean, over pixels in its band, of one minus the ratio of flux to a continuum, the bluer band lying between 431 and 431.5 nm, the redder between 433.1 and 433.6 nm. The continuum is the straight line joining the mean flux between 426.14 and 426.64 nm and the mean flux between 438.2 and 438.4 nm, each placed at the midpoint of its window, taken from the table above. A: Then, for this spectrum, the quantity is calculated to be -0.33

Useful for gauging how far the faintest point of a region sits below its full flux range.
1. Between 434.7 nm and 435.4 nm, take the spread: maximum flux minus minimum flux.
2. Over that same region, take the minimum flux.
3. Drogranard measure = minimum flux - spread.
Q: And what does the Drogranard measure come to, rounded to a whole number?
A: 17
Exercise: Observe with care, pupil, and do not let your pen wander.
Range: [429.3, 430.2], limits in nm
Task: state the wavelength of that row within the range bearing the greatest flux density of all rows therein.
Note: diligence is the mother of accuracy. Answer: 429.544 nm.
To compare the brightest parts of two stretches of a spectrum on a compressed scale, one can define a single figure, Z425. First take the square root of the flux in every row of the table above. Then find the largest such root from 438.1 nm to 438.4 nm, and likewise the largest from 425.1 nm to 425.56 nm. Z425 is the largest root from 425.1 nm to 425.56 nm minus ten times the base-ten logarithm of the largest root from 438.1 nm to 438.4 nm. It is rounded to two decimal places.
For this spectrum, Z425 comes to -2.81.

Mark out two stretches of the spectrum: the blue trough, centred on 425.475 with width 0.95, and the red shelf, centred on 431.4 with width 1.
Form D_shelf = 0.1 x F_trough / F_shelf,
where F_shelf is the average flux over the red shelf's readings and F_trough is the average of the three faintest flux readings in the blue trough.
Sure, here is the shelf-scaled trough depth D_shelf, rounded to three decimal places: 0.055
